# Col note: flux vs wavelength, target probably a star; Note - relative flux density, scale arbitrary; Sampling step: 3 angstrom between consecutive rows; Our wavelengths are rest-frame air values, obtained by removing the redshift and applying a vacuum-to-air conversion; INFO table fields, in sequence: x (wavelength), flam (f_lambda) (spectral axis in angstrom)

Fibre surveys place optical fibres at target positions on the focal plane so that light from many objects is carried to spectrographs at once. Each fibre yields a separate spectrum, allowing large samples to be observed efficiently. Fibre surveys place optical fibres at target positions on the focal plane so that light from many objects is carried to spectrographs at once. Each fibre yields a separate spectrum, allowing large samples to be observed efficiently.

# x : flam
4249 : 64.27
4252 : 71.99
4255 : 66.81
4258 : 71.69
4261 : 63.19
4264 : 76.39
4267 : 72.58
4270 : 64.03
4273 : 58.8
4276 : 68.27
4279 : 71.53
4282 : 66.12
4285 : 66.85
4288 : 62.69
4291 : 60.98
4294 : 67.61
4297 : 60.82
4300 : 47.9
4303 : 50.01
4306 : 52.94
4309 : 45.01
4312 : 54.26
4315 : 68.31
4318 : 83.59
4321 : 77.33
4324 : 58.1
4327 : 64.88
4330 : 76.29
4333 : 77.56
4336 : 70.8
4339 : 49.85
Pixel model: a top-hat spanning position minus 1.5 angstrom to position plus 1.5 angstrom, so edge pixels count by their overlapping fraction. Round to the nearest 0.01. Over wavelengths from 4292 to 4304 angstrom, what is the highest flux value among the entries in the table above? 67.61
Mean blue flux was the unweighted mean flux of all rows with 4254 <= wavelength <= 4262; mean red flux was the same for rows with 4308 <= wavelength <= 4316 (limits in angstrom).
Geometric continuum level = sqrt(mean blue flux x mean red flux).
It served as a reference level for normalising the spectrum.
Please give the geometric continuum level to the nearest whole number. 61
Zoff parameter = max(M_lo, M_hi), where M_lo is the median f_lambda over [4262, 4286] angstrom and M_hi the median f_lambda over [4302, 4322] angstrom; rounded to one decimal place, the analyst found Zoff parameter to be 67.6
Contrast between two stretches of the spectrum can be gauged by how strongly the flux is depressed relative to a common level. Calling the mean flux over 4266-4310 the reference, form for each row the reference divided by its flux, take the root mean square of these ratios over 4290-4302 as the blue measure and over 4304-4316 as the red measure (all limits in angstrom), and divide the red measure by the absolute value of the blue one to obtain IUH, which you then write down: 1.08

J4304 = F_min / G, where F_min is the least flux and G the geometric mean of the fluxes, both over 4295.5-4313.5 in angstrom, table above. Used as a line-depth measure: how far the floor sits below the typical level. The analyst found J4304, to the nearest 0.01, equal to 0.87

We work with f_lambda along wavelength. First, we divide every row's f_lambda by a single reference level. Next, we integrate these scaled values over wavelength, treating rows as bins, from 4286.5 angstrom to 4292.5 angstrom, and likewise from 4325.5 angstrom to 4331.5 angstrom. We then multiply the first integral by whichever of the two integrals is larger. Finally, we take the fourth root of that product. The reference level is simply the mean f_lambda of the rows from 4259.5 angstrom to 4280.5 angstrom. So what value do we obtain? 2.42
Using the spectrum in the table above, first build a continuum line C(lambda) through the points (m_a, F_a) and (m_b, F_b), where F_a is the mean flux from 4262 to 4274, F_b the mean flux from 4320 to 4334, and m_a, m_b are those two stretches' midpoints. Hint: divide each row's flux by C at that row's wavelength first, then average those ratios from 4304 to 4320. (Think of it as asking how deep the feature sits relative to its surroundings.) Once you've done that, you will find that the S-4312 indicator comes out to 0.87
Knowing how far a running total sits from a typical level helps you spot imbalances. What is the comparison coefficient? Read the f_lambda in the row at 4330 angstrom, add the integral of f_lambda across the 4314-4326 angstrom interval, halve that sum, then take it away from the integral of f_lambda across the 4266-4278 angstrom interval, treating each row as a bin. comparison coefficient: 322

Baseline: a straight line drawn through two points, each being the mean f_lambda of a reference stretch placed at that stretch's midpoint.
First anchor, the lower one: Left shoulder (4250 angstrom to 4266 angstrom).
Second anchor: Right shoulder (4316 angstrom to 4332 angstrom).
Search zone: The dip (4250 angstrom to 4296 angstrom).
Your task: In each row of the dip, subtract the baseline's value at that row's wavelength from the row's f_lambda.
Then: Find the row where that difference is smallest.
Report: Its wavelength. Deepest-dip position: 4273 angstrom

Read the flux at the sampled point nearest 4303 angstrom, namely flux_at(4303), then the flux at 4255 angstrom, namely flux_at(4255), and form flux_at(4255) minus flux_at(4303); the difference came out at 17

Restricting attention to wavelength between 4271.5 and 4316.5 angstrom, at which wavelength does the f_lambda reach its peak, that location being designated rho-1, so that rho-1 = 4279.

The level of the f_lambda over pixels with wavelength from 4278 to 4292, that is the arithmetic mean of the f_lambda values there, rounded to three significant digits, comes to 65.6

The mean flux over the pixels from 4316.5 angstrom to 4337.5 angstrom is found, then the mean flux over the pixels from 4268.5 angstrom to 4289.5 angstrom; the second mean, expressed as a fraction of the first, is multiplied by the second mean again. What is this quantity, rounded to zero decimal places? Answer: 59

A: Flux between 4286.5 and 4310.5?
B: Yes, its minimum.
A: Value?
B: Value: 45.01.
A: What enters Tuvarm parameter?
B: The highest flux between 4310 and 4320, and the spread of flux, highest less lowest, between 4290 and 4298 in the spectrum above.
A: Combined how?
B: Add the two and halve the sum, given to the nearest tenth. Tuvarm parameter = 45.2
